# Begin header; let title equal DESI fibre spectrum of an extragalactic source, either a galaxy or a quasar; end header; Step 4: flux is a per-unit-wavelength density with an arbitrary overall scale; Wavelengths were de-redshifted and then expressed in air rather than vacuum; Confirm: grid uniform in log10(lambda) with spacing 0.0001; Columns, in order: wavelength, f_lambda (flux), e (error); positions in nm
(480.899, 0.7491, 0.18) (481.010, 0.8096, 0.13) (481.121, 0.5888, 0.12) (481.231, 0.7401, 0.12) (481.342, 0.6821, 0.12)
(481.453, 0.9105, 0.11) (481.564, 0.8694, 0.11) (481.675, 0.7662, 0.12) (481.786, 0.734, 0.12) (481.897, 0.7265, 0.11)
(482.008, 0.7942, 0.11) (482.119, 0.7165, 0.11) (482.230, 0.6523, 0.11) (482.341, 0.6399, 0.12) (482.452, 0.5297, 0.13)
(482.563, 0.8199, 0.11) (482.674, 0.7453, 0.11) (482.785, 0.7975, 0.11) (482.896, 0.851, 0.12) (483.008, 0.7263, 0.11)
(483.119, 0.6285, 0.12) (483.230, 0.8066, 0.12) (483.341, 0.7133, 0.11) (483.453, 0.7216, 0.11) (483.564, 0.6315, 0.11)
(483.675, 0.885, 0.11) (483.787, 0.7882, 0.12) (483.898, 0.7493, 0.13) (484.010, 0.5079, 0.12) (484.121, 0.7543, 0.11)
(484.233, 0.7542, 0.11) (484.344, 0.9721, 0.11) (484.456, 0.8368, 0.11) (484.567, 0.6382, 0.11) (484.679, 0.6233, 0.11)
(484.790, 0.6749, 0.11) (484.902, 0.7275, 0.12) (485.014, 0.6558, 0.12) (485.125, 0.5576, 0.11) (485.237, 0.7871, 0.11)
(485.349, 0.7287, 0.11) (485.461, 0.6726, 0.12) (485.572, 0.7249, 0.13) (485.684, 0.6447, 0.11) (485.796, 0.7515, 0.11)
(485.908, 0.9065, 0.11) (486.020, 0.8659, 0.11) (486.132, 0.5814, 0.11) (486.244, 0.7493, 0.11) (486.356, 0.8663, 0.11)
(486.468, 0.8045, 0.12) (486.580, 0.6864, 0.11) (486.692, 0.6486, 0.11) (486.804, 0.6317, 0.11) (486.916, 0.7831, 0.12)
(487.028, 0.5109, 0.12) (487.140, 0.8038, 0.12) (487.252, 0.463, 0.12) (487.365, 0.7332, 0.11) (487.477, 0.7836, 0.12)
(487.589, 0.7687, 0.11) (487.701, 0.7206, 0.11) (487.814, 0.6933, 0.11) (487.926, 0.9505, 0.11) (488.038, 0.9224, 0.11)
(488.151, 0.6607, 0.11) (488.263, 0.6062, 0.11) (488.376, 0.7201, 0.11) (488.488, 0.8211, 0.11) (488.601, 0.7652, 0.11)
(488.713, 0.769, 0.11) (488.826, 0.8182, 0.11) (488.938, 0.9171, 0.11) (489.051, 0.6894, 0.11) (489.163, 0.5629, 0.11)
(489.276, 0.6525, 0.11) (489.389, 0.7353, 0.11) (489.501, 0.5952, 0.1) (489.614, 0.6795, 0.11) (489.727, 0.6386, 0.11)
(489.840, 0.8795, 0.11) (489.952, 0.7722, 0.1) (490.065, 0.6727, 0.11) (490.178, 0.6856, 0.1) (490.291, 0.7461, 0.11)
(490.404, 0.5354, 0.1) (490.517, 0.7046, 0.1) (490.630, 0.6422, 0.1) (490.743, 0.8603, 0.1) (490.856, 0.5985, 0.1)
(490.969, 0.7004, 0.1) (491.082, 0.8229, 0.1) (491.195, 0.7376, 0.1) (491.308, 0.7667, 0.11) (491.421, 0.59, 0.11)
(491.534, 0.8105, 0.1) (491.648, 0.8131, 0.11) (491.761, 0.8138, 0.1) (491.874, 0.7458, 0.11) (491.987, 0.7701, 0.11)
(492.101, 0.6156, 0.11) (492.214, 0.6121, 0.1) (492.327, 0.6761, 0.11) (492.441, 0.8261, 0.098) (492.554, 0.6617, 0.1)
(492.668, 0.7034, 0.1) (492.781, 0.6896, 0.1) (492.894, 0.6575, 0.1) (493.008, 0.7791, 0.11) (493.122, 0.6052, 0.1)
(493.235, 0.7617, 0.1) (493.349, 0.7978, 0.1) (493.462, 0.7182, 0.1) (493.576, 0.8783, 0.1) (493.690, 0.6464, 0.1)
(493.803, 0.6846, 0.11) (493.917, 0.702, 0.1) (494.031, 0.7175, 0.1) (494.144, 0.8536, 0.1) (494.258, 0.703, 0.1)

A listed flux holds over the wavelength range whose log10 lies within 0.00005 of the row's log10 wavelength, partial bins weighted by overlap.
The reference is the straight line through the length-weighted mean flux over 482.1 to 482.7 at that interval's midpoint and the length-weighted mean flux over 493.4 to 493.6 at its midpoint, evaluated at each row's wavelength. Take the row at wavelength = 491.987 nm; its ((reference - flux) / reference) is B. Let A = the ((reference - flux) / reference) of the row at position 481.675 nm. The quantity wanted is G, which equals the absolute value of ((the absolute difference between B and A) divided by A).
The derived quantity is 1.0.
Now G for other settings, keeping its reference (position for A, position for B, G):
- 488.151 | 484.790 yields 0.6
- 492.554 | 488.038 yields 2.7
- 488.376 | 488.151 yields 3.4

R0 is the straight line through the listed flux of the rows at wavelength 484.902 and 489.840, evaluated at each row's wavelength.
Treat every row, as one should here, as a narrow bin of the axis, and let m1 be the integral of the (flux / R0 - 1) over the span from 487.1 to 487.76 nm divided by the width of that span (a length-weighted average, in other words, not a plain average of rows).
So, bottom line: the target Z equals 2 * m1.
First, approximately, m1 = -0.12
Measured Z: -0.24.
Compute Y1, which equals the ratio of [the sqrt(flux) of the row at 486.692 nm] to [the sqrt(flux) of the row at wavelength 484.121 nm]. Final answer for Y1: 0.93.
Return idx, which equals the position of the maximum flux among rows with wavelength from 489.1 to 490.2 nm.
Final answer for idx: 489.840 nm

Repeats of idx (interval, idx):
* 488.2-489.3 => 488.938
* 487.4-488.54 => 487.926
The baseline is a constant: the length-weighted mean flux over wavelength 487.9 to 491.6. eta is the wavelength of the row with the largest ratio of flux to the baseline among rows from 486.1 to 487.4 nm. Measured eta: 486.356 nm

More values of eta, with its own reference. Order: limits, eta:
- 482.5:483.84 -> 483.675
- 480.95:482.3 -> 481.453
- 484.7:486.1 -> 485.908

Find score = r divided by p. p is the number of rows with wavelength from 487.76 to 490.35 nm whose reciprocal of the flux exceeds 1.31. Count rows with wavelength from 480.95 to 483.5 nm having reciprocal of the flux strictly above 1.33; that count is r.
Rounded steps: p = 14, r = 14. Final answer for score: 1.00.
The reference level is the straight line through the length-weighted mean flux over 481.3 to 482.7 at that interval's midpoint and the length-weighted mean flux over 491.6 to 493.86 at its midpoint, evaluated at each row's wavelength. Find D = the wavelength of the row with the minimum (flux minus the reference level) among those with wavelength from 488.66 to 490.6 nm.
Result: 490.404 nm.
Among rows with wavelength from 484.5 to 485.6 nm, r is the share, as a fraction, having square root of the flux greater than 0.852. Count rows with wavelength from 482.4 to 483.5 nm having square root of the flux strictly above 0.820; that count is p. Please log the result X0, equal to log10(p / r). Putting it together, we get 1.43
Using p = 8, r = 0.30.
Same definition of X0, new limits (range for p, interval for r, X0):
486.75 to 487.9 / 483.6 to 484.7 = 1.00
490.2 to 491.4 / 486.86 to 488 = 1.07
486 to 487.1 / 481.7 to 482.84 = 1.00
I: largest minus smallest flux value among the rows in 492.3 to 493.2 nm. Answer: 0.22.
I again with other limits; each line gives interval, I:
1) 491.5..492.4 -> 0.20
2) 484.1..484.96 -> 0.35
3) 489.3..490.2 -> 0.28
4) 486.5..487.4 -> 0.34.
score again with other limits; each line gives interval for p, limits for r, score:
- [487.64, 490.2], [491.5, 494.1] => 1.00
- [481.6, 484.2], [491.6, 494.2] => 0.93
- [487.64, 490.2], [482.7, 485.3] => 0.93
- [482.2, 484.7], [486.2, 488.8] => 0.80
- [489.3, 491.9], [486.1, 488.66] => 0.87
